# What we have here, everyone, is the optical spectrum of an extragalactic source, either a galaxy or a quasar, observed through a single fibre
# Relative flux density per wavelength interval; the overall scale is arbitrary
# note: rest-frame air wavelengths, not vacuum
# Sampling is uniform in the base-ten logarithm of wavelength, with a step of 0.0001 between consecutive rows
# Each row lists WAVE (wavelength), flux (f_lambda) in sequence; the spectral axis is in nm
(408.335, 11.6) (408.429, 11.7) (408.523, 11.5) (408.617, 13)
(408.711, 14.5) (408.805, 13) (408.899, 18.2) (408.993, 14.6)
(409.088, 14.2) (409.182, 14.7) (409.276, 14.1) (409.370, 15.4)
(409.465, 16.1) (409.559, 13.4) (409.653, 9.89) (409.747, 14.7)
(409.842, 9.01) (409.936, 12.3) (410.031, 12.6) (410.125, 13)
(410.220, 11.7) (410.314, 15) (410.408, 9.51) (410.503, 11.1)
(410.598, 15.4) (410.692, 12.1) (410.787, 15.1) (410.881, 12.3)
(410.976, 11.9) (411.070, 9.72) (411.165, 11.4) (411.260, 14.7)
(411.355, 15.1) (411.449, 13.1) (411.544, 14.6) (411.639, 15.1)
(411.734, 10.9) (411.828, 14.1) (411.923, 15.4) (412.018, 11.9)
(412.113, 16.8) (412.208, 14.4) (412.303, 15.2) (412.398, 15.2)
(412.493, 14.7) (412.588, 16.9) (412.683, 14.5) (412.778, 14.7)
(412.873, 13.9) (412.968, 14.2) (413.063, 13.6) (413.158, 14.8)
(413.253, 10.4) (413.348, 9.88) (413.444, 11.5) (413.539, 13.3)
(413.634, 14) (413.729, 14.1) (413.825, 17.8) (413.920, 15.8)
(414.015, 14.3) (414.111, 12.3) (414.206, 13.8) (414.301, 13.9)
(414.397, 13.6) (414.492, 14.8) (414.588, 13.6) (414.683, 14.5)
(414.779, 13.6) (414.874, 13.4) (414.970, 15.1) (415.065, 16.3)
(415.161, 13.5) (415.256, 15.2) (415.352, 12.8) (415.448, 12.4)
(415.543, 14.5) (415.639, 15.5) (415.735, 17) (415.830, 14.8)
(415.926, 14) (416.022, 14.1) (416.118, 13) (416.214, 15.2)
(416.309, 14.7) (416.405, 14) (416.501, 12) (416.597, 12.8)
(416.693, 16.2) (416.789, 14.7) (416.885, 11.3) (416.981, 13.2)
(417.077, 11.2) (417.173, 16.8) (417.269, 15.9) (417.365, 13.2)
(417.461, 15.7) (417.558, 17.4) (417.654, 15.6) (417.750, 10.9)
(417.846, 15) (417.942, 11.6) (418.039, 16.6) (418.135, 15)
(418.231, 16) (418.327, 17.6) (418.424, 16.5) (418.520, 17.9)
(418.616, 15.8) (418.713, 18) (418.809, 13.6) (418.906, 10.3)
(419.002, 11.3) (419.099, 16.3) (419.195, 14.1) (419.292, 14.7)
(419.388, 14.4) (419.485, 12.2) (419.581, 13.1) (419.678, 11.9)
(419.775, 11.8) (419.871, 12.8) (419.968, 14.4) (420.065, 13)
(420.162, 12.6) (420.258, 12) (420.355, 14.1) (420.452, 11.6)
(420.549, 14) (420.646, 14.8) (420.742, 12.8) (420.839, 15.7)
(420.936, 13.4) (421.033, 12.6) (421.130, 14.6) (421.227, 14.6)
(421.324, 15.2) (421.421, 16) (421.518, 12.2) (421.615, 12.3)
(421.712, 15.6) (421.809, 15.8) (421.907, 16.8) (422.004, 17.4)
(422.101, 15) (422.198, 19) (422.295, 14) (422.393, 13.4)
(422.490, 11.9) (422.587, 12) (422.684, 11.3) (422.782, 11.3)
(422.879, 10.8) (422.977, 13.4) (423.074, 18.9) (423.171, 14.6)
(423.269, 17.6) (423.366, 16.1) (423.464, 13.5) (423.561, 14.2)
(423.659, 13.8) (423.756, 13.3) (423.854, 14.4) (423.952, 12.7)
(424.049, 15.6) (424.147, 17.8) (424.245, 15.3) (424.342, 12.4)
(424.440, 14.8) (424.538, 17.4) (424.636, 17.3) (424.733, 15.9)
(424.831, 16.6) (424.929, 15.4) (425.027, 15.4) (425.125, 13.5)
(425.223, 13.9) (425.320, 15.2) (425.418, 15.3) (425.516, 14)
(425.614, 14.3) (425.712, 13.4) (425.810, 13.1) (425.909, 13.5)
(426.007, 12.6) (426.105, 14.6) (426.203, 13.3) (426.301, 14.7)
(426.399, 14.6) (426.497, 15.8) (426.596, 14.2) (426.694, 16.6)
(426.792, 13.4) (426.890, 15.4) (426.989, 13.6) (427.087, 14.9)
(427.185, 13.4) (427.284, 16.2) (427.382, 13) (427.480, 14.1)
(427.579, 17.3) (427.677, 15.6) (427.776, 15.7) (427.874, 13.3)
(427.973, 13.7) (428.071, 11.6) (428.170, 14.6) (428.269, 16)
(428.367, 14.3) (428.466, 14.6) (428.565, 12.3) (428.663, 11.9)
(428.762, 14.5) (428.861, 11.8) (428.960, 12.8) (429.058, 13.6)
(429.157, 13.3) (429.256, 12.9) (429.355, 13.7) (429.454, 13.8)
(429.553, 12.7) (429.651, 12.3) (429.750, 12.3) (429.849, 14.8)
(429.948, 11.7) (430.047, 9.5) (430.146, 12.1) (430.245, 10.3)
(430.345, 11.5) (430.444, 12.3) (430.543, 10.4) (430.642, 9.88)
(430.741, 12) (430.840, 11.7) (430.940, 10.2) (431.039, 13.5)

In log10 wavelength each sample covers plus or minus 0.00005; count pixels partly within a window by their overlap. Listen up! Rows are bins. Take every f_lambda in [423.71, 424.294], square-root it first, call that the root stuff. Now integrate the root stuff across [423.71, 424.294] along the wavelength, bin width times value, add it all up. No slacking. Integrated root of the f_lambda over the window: 2.25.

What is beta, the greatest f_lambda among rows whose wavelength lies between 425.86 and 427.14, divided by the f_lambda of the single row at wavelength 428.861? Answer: 1.41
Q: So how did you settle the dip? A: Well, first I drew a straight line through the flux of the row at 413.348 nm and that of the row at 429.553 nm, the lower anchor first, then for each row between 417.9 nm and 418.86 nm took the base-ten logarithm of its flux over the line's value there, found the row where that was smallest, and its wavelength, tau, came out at 417.942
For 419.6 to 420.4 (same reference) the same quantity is 419.775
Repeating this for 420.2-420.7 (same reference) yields 420.452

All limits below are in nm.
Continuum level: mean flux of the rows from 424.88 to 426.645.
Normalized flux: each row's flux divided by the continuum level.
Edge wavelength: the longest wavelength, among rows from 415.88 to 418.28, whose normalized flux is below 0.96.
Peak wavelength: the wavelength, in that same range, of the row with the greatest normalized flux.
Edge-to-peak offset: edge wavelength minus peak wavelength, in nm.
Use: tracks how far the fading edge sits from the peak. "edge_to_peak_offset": 0.38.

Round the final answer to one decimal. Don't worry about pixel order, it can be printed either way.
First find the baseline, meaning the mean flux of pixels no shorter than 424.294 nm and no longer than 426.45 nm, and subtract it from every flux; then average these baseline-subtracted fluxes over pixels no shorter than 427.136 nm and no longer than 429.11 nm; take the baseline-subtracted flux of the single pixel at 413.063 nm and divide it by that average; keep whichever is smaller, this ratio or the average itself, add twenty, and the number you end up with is 19.4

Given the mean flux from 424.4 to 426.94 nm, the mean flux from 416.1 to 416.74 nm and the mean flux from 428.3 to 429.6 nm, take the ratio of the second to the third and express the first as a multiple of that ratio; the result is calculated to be 14.0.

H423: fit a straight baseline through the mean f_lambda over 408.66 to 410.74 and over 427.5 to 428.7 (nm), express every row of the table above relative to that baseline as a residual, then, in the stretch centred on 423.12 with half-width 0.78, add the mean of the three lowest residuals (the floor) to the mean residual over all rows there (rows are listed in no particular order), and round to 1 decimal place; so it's -3.1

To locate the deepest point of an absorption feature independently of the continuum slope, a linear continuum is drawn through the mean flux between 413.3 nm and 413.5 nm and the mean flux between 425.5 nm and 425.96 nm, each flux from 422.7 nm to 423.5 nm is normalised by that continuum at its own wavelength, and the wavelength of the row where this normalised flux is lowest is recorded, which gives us 422.879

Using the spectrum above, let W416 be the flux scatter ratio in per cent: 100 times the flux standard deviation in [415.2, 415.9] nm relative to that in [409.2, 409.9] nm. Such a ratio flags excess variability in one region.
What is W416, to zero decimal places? 58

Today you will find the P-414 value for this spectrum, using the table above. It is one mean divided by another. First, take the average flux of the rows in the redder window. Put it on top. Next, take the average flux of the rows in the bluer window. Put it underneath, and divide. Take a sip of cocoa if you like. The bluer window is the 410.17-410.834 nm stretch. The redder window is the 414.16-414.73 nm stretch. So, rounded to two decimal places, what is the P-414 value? 1.09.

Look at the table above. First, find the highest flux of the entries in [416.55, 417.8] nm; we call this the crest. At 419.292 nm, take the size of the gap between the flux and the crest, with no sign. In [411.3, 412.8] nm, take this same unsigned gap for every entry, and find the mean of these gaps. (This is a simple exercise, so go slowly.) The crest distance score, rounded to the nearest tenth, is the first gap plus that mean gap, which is 5.6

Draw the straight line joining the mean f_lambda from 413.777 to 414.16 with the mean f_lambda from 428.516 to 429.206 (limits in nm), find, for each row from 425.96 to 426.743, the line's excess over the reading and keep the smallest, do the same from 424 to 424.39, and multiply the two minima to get 14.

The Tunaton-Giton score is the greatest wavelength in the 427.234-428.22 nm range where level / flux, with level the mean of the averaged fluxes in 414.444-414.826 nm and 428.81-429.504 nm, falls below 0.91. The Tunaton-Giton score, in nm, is 427.776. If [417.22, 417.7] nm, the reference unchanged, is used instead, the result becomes 417.654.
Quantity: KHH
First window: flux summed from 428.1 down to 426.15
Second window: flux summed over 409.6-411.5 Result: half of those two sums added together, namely 270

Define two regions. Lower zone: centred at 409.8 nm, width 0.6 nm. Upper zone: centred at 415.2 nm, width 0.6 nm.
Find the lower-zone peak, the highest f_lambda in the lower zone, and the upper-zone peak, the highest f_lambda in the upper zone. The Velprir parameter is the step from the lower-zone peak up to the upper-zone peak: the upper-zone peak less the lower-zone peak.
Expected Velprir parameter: 2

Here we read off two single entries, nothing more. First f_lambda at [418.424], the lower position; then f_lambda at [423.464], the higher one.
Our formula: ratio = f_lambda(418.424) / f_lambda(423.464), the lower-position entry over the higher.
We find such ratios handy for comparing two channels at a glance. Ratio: 1.22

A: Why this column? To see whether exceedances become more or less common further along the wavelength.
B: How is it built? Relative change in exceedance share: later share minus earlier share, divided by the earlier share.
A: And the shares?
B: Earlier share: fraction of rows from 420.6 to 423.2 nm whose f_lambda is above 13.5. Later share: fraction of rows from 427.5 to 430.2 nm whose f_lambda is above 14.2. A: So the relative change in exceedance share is -0.40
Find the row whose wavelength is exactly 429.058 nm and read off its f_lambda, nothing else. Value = 13.6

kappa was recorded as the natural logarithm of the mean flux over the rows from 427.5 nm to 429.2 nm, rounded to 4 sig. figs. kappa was 2.634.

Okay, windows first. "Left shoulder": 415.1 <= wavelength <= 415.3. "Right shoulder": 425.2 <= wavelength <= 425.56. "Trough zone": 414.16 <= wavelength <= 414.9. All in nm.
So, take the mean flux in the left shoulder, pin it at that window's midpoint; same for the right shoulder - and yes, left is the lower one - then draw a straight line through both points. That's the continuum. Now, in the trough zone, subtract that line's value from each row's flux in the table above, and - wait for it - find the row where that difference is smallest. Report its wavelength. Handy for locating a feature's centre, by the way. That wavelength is 414.874 nm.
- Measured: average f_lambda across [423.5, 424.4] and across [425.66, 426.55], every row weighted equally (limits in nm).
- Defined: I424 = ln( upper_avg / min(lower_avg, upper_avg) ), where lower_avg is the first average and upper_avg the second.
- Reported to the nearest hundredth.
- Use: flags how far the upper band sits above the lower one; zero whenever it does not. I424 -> 0.00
